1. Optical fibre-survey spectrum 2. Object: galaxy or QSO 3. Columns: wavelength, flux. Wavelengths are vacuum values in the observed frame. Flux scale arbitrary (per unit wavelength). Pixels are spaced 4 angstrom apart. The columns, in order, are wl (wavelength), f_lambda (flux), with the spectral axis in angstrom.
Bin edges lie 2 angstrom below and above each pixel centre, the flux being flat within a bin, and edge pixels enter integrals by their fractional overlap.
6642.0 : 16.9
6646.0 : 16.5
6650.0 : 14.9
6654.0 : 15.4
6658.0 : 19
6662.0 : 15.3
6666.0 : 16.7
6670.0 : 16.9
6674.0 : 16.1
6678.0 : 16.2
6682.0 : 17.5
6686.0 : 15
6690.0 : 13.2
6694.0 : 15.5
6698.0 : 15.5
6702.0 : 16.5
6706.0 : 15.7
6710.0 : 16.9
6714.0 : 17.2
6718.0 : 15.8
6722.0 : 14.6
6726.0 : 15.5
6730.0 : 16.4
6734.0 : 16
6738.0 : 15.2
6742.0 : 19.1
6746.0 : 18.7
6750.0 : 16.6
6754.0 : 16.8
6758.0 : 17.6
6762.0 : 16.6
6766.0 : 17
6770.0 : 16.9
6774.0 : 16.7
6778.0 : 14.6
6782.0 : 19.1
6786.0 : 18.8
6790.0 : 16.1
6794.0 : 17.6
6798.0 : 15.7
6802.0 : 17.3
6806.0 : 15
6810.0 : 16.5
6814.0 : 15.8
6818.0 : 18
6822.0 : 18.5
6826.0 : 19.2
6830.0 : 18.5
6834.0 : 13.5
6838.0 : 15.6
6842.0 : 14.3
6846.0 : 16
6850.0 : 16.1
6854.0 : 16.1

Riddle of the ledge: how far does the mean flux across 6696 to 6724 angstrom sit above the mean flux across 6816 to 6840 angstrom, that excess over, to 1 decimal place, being -1.2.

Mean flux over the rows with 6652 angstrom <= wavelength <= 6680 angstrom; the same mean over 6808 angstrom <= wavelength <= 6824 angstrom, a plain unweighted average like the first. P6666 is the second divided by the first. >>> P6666 1.04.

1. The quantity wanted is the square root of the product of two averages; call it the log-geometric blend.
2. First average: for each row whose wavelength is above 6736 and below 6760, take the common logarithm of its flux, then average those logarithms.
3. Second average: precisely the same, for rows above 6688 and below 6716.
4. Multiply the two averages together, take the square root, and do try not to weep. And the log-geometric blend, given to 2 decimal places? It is 1.22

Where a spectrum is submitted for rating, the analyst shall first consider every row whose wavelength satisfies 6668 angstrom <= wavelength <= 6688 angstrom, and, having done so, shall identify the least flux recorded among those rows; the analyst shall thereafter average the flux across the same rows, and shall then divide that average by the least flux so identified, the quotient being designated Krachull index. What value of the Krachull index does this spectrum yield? 1.09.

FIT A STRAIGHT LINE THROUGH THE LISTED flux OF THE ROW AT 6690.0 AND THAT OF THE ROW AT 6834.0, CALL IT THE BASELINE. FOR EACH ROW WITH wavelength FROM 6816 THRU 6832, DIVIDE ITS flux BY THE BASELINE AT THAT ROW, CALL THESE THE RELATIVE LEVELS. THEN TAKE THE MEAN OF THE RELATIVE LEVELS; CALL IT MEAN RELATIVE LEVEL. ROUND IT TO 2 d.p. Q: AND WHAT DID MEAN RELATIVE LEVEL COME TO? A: 1.38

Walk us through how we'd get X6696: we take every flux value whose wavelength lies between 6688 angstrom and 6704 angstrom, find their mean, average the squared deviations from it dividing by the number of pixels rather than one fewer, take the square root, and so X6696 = 1.2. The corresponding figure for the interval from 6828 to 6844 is 1.9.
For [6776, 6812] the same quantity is 1.5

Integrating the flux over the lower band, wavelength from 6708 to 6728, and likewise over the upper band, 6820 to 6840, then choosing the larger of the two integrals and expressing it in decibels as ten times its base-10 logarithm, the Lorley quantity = 25.3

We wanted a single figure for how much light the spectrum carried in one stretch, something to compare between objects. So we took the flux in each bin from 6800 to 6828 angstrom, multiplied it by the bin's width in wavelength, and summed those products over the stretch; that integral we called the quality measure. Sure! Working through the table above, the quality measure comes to 481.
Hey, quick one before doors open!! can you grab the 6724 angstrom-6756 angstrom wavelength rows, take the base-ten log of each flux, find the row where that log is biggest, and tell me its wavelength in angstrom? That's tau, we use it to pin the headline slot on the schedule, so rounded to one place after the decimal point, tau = 6742.0 angstrom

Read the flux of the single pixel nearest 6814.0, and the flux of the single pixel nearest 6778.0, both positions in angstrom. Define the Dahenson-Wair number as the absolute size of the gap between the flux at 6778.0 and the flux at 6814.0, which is 1.2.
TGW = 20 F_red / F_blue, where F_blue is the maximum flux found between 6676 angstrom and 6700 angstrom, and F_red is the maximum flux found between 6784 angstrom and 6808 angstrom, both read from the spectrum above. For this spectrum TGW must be 21.5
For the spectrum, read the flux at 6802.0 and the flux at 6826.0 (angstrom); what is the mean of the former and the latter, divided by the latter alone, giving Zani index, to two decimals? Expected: 0.95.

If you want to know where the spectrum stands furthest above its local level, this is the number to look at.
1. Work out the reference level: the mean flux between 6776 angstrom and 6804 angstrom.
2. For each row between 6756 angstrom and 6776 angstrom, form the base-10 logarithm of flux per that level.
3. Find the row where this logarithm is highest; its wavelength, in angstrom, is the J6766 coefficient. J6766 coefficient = 6758.0 angstrom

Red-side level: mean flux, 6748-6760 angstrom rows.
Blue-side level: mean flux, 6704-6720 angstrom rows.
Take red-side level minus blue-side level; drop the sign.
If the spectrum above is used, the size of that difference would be 0.6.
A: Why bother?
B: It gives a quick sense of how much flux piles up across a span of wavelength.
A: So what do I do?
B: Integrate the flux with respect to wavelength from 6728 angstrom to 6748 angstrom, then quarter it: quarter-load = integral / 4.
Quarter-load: 85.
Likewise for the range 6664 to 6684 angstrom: 83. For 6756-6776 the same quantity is 85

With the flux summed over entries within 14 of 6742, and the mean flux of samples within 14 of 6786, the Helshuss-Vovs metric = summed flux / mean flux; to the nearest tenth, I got 7.0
